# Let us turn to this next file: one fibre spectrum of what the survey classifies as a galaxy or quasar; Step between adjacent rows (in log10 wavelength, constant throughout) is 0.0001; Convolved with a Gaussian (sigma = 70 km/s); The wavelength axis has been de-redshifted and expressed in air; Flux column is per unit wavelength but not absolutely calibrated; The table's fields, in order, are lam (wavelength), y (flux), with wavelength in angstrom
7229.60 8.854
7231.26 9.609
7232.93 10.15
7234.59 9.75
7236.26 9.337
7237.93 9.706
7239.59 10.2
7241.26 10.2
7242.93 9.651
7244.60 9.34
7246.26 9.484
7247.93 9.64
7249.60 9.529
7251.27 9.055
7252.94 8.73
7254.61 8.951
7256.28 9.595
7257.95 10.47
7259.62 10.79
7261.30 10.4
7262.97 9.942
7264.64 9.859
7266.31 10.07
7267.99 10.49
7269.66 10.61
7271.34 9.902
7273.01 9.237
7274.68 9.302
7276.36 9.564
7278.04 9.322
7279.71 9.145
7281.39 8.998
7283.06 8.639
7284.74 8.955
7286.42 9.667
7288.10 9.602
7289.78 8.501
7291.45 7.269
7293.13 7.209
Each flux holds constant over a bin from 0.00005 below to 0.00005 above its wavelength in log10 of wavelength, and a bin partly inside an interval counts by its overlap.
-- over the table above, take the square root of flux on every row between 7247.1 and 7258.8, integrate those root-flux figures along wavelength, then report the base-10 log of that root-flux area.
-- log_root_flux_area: 1.555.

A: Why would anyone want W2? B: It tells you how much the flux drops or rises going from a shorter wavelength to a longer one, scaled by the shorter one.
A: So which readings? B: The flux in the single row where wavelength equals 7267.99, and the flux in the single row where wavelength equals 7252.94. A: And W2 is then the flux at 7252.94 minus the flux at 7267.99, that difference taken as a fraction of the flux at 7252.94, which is -0.20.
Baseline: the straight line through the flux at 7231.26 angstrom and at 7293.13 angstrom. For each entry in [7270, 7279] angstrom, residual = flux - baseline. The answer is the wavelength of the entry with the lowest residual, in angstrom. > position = 7273.01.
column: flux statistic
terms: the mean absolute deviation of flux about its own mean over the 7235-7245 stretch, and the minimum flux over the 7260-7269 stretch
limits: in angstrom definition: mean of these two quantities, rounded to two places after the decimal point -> 5.08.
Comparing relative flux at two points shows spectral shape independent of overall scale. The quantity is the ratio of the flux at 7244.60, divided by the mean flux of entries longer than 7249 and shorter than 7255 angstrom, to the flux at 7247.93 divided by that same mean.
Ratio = 0.97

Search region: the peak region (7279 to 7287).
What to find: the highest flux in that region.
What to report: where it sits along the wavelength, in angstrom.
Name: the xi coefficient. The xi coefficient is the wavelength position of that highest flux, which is 7286.42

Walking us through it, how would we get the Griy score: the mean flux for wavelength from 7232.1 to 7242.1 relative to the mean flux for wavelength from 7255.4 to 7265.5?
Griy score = 0.97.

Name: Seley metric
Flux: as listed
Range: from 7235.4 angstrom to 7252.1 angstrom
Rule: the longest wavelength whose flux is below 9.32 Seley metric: 7251.27 angstrom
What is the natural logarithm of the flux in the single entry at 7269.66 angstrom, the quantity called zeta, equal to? 2.36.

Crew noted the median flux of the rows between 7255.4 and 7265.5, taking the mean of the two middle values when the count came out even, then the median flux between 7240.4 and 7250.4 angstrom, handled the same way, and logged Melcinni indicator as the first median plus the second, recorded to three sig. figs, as 19.8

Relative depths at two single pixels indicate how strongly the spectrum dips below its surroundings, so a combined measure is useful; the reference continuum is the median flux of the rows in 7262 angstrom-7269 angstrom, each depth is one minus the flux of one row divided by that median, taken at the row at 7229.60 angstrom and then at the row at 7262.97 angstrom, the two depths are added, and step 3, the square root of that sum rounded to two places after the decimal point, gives 0.35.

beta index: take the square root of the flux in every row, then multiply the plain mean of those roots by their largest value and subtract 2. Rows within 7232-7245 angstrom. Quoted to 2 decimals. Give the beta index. 7.99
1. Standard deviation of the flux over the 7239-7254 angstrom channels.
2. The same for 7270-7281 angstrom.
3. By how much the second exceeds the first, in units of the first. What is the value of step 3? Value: -0.4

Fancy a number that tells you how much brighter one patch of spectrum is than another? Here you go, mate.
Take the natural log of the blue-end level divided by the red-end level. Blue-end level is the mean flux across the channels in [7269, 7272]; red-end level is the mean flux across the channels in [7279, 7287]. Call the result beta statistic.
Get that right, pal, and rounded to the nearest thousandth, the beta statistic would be 0.122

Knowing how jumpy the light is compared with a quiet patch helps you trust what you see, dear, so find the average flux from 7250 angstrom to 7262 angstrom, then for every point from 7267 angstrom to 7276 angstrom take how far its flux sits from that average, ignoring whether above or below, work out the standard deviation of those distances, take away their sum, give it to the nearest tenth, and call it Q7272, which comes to -2.5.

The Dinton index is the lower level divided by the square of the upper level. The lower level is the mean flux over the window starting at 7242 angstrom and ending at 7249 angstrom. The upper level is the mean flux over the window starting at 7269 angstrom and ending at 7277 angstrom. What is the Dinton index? 0.101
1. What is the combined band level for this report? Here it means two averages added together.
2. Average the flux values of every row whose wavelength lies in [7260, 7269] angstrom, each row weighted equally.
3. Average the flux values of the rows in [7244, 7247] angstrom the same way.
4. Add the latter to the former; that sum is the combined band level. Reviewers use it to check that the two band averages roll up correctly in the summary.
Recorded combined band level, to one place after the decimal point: 19.6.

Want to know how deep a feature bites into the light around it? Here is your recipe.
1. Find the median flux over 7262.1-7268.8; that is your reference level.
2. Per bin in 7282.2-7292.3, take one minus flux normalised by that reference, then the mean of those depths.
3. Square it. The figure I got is 0.015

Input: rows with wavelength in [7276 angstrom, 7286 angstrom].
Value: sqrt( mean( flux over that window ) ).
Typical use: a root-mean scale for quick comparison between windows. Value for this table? 3.02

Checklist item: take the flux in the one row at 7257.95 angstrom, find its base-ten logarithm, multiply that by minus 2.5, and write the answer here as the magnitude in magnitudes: -2.55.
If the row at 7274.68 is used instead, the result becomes -2.42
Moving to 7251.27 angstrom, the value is -2.39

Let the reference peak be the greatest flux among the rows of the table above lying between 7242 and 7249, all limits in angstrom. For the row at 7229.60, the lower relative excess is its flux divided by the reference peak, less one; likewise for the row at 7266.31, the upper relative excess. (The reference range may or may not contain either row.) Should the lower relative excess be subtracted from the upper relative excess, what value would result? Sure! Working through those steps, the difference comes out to 0.13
